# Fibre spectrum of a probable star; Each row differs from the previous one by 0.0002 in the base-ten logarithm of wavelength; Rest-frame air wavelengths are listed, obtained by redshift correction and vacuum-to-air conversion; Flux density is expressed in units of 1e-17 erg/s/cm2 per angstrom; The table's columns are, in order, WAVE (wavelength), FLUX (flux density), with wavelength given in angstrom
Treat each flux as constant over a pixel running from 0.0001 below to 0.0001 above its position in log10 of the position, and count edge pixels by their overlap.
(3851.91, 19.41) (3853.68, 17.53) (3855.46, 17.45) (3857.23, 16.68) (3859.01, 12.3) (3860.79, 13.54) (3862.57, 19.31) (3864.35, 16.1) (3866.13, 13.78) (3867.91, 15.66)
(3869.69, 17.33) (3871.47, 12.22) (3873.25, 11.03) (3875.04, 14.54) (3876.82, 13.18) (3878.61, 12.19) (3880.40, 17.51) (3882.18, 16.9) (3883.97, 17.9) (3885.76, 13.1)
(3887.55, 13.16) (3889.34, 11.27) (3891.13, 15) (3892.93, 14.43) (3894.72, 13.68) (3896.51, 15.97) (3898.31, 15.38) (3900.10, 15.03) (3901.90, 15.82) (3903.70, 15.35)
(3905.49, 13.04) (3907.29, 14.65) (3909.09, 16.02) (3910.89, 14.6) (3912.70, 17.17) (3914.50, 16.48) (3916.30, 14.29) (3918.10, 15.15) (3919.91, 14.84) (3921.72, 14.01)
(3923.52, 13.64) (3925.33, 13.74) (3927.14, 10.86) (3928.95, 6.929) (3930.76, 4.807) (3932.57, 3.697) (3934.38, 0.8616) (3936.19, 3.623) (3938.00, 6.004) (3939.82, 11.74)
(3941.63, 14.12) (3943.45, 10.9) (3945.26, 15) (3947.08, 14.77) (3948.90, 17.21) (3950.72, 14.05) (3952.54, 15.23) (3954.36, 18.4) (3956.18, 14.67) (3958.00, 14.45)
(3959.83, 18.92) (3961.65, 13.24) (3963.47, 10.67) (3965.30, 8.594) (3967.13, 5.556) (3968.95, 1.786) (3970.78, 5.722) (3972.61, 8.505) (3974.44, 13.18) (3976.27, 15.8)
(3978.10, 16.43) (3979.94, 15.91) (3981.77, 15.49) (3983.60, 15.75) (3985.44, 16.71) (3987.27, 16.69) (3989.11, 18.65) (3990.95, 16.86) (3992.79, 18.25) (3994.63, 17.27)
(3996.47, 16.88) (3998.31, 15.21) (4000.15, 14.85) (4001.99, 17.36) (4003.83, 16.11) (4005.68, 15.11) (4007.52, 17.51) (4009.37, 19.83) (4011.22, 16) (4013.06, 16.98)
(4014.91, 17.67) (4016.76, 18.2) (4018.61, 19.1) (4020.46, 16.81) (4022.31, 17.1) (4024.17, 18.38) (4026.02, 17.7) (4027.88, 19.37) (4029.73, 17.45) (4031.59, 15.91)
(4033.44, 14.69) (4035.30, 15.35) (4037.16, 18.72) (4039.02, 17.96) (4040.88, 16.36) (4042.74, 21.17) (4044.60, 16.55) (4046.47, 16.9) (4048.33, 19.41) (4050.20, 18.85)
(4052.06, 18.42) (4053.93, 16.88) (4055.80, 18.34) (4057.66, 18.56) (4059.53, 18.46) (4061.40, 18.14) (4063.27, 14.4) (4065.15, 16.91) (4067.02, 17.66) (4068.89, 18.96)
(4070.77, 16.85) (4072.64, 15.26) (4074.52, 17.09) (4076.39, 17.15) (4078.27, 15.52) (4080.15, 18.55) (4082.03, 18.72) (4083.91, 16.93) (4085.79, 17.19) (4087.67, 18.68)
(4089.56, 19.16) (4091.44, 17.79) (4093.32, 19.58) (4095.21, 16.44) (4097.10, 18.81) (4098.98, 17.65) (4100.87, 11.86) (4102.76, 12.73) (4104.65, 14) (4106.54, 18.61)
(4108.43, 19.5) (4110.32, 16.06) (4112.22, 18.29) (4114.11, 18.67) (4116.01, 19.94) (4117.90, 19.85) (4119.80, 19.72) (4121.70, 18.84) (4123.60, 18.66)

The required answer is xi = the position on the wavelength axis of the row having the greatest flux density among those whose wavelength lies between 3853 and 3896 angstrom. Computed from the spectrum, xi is 3862.57 angstrom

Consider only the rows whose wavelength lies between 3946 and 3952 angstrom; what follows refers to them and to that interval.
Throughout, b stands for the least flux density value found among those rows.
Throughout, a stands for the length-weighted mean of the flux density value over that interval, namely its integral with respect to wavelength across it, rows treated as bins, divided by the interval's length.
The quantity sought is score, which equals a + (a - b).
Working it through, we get 17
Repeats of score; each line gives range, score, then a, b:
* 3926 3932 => 10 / 8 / 4.807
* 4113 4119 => 20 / 19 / 18.67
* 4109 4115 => 19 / 18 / 16.06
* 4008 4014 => 19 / 18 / 16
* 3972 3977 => 17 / 13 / 8.505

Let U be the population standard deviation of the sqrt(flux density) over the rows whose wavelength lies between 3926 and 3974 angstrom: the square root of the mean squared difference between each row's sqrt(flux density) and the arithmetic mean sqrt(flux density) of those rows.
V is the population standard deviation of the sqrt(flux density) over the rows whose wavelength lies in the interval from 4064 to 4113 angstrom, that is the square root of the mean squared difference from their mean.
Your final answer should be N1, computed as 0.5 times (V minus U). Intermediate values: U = 0.91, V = 0.24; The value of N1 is -0.33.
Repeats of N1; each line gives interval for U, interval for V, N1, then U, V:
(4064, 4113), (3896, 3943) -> 0.29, 0.24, 0.83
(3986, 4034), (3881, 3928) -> 0.03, 0.16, 0.21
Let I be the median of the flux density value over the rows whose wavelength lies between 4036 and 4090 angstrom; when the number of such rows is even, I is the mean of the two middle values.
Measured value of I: 18.0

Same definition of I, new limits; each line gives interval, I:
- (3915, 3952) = 13.7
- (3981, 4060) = 17.3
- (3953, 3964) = 14.6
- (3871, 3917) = 14.6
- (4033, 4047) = 16.7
